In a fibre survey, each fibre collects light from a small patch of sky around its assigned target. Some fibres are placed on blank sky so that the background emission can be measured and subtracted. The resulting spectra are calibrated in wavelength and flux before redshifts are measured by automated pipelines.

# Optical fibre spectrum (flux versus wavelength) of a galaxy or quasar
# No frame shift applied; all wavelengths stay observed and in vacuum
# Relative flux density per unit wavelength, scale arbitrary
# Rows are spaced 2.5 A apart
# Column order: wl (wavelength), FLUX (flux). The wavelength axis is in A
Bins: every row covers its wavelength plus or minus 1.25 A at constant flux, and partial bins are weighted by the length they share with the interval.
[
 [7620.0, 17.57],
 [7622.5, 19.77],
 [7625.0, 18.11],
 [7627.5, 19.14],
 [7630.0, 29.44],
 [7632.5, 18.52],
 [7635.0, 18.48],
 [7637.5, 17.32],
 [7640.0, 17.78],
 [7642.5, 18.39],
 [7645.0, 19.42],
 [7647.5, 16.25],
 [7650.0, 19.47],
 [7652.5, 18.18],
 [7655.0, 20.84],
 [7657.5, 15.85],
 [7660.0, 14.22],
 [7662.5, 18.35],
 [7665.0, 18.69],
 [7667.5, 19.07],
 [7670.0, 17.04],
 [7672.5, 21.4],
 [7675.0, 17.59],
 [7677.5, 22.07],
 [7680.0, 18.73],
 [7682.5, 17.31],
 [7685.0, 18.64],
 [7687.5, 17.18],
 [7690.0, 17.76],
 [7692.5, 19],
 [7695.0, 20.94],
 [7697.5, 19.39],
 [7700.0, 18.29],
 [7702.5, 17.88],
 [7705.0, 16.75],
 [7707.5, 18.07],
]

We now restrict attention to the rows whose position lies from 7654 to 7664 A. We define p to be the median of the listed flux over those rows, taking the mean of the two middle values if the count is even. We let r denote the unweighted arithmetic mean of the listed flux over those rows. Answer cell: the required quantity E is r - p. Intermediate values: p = 17.1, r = 17.3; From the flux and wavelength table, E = 0.2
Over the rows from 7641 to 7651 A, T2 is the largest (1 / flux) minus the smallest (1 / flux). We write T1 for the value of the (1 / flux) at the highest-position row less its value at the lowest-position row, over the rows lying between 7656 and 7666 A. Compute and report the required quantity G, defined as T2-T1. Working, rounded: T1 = -0.010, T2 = 0.010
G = 0.020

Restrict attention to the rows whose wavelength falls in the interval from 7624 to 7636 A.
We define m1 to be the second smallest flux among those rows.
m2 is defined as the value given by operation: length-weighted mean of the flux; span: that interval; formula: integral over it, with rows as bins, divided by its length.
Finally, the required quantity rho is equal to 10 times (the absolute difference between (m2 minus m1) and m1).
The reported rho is 161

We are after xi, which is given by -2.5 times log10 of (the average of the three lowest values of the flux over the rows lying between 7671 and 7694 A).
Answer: -3.10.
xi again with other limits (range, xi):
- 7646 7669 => -2.97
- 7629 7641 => -3.13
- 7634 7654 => -3.08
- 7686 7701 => -3.12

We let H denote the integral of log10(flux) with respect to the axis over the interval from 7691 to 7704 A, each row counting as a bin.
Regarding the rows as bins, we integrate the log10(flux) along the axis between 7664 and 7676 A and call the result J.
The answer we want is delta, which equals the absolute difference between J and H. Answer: 1.4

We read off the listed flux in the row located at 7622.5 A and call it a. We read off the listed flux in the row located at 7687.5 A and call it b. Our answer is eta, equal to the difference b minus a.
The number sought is -2.6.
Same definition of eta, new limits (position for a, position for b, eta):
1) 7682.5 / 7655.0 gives 3.5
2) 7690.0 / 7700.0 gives 0.5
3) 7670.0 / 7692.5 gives 2.0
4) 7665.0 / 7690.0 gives -0.9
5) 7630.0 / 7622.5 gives -9.7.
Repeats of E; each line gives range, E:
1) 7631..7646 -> -0.1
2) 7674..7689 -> 0.5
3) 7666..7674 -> 0.1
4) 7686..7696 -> 0.3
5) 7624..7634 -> 2.5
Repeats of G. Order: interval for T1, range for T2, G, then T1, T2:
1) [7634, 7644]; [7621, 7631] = 0.021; 0.000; 0.021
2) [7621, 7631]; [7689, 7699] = 0.025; -0.017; 0.009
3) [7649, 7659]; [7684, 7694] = -0.006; 0.012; 0.006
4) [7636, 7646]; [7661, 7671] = 0.012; -0.006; 0.006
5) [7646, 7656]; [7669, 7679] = 0.027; -0.014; 0.013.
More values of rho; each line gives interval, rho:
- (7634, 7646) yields 173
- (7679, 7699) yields 160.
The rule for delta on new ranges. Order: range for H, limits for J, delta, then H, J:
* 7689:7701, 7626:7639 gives 1.6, 15.4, 16.9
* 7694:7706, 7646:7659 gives 1.1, 15.2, 16.3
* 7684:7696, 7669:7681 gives 0.2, 15.2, 15.4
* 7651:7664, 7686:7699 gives 0.4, 16.1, 16.6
